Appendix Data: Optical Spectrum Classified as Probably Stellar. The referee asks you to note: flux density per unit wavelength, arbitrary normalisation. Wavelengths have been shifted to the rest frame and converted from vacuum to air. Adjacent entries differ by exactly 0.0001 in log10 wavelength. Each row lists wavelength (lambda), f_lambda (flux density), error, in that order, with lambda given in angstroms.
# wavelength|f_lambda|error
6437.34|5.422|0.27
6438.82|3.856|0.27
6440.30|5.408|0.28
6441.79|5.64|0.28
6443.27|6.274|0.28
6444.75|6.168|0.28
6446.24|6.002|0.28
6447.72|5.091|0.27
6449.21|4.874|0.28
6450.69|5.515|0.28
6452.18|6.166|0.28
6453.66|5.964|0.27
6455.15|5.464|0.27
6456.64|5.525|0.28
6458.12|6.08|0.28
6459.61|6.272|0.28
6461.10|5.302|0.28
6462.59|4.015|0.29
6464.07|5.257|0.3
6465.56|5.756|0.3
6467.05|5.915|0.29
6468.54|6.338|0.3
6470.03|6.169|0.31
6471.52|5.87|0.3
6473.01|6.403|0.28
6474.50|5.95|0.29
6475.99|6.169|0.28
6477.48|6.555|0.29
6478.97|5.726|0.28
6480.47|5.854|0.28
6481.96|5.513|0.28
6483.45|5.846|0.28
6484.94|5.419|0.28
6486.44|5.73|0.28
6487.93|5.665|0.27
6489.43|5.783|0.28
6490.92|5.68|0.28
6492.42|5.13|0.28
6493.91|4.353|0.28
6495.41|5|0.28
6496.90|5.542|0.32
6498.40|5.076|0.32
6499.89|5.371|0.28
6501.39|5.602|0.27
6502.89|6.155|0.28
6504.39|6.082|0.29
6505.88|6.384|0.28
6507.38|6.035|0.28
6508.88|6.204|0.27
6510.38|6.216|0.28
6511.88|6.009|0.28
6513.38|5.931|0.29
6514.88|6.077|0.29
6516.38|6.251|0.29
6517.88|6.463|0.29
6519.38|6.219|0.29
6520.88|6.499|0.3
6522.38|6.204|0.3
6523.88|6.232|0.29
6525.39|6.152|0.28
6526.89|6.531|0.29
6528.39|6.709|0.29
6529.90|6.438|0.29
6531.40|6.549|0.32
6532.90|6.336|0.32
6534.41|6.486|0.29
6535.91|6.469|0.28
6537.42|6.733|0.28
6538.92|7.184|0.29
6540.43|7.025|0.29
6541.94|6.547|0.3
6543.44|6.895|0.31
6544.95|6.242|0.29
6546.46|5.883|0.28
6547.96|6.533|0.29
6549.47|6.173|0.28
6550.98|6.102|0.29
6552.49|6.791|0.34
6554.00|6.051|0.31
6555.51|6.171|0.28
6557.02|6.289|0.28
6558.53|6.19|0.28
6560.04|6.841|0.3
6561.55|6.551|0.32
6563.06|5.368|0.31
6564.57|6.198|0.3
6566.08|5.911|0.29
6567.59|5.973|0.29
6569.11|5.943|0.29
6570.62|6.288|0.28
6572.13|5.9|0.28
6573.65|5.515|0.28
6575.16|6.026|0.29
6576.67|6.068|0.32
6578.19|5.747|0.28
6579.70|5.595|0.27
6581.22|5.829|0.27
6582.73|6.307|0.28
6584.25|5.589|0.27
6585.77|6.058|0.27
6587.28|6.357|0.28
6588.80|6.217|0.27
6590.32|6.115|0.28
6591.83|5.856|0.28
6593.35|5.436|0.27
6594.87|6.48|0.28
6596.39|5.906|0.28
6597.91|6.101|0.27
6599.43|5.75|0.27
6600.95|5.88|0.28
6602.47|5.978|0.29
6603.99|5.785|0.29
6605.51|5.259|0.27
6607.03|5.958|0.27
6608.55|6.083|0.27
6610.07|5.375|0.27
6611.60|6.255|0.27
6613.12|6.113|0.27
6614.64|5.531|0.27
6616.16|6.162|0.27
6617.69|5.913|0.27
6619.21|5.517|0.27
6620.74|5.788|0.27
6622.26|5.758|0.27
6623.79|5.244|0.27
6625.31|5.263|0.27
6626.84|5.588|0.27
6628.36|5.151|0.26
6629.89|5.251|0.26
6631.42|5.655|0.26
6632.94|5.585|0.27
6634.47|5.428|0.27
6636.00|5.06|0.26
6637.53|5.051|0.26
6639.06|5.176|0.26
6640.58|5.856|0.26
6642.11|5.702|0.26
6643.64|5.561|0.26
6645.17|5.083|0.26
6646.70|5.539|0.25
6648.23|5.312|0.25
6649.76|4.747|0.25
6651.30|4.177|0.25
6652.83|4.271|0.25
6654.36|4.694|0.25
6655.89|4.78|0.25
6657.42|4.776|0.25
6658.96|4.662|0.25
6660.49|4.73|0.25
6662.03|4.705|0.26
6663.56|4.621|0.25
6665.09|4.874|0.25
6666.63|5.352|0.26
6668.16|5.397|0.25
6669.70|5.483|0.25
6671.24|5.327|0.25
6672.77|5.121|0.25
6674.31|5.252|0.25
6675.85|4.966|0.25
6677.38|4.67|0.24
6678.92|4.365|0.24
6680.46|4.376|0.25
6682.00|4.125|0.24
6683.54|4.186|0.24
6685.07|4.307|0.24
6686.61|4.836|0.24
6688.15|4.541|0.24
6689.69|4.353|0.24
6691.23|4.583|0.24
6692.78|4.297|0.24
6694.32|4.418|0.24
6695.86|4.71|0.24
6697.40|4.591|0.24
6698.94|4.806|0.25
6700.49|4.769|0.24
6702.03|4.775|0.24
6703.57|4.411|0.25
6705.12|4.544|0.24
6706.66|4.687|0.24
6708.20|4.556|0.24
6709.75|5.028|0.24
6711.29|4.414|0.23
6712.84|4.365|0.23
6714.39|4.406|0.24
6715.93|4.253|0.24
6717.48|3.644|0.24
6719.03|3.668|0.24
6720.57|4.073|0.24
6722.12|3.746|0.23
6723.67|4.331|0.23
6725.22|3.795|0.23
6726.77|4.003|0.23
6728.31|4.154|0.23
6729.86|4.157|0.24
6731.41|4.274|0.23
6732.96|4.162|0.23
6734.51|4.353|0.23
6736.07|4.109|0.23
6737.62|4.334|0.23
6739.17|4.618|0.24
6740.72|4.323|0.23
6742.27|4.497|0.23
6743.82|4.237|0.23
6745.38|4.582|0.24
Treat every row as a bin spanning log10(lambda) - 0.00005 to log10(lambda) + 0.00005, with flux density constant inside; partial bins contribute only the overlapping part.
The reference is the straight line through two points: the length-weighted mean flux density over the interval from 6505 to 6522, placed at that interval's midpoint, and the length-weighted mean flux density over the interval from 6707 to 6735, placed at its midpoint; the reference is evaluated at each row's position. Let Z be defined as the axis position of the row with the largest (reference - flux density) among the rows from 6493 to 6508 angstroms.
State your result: 6493.91 angstroms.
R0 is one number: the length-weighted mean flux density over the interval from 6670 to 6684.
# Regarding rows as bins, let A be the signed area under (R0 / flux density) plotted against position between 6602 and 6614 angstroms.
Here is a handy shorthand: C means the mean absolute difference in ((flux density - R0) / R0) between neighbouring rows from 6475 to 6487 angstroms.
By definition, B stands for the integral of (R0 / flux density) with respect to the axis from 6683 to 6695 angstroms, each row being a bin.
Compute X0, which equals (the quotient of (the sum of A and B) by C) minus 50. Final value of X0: 223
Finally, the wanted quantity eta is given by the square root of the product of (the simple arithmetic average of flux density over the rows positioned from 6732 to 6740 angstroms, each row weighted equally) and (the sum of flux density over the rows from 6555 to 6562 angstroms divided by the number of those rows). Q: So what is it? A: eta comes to 5.3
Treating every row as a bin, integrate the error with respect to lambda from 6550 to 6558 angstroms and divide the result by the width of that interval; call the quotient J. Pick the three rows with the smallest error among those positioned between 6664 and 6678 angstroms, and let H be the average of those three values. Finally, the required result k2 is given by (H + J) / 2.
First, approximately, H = 0.247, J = 0.299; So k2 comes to 0.273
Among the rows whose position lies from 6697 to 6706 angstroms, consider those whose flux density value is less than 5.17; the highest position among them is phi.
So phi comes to 6705.12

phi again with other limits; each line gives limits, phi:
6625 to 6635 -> 6628.36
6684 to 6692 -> 6691.23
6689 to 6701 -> 6700.49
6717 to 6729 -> 6728.31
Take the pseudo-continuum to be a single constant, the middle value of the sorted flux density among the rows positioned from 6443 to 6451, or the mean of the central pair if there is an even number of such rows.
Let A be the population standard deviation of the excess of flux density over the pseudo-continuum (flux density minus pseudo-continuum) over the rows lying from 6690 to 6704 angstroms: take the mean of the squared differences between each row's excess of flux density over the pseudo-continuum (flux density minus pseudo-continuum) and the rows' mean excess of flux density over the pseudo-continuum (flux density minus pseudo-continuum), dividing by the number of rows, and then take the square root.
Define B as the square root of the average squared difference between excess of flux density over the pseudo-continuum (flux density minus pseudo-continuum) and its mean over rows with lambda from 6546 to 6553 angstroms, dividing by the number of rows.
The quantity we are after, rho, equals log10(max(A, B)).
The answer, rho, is -0.49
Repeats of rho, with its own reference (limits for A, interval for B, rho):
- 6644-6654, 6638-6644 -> -0.30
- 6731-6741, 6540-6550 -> -0.43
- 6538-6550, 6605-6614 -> -0.37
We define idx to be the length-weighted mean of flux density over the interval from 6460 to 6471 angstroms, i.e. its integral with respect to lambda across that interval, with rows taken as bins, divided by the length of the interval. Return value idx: 5.6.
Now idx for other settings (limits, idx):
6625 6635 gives 5.4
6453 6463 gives 5.6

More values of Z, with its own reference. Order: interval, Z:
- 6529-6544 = 6532.90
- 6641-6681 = 6651.30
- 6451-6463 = 6462.59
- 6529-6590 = 6563.06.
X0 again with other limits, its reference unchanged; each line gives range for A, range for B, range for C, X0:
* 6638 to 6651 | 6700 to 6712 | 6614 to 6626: 327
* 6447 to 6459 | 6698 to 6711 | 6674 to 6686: 535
